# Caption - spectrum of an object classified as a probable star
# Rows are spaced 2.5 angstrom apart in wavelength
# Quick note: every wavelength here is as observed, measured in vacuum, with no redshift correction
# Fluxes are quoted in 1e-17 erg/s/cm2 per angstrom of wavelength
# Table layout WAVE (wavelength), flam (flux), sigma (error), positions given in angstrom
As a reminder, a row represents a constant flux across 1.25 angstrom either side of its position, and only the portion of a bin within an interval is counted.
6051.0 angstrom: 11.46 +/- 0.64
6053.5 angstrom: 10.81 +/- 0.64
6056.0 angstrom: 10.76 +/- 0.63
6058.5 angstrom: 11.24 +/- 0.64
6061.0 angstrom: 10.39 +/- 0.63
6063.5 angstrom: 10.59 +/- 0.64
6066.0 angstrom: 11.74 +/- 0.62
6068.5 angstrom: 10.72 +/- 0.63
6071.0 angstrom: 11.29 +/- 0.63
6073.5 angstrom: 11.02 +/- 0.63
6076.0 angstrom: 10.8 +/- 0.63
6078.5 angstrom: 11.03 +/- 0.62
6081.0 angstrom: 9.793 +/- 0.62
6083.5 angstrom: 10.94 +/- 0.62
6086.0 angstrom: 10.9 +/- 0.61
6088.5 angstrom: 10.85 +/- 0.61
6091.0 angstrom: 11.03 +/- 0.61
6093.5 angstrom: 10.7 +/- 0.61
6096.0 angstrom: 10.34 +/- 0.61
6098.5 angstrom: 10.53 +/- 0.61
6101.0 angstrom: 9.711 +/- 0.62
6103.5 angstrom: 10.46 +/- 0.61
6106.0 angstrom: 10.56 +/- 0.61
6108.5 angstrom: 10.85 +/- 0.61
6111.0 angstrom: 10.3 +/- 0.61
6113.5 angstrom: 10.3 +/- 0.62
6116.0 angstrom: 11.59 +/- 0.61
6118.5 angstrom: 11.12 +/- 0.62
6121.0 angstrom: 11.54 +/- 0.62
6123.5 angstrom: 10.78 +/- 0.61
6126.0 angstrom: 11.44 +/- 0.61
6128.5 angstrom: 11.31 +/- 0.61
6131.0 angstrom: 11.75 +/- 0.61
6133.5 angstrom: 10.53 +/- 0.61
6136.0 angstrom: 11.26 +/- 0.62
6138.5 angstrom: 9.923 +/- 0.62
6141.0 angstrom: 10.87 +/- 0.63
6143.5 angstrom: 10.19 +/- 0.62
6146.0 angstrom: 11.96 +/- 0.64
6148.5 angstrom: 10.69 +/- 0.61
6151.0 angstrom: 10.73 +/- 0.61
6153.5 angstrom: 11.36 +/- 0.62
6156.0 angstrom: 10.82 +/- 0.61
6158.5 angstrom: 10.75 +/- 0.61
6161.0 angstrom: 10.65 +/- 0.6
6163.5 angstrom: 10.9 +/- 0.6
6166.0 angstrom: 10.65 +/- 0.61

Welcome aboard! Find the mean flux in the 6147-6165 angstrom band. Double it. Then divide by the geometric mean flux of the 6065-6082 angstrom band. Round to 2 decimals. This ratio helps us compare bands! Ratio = 1.99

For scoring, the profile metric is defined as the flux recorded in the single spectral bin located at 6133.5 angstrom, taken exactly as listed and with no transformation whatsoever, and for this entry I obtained 10.53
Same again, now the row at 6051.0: 11.46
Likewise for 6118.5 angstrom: 11.12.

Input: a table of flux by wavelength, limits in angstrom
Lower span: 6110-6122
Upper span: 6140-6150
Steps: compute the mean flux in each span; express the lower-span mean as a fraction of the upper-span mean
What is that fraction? 1.004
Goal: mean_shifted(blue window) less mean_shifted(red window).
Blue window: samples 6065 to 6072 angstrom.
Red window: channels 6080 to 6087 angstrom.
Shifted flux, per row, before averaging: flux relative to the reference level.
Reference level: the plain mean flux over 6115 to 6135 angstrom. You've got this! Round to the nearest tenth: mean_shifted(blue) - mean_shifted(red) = 0.7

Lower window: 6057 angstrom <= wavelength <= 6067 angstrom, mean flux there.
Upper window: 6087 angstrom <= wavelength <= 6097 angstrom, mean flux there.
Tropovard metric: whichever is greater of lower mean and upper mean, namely 11.0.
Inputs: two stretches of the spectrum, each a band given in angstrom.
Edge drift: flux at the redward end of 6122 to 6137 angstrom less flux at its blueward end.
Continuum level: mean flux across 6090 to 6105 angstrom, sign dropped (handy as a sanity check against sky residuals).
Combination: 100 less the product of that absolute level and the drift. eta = 95.0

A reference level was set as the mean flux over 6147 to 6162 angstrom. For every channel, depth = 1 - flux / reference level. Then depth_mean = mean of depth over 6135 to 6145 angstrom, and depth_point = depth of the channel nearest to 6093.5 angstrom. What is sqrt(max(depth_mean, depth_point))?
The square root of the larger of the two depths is 0.16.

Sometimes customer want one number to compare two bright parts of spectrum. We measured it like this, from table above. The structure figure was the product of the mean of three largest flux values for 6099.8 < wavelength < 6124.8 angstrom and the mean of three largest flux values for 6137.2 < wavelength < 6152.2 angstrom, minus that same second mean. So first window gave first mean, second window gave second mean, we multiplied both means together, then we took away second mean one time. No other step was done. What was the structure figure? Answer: 117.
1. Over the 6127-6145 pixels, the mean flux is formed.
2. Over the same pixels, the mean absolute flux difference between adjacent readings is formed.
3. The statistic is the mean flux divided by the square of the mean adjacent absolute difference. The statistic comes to 14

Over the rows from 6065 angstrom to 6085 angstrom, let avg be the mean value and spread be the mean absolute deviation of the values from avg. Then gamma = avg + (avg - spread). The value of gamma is 21.5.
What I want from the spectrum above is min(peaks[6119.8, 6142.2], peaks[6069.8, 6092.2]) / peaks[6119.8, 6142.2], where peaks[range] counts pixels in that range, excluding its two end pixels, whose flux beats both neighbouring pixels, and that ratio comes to 0.67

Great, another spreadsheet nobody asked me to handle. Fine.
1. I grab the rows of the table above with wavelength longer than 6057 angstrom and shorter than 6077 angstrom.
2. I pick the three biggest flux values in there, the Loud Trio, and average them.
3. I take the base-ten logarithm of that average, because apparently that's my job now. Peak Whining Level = 1.058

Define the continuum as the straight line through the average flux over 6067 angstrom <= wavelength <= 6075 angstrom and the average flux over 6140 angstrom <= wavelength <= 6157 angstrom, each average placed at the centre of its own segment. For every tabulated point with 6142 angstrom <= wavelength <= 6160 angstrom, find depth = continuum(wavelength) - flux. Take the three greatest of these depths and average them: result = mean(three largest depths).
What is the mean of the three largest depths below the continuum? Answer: 0.41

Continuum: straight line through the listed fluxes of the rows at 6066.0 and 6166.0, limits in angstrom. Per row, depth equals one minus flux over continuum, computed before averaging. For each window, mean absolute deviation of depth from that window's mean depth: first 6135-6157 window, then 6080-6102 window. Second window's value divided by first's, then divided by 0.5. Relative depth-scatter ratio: 1.6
